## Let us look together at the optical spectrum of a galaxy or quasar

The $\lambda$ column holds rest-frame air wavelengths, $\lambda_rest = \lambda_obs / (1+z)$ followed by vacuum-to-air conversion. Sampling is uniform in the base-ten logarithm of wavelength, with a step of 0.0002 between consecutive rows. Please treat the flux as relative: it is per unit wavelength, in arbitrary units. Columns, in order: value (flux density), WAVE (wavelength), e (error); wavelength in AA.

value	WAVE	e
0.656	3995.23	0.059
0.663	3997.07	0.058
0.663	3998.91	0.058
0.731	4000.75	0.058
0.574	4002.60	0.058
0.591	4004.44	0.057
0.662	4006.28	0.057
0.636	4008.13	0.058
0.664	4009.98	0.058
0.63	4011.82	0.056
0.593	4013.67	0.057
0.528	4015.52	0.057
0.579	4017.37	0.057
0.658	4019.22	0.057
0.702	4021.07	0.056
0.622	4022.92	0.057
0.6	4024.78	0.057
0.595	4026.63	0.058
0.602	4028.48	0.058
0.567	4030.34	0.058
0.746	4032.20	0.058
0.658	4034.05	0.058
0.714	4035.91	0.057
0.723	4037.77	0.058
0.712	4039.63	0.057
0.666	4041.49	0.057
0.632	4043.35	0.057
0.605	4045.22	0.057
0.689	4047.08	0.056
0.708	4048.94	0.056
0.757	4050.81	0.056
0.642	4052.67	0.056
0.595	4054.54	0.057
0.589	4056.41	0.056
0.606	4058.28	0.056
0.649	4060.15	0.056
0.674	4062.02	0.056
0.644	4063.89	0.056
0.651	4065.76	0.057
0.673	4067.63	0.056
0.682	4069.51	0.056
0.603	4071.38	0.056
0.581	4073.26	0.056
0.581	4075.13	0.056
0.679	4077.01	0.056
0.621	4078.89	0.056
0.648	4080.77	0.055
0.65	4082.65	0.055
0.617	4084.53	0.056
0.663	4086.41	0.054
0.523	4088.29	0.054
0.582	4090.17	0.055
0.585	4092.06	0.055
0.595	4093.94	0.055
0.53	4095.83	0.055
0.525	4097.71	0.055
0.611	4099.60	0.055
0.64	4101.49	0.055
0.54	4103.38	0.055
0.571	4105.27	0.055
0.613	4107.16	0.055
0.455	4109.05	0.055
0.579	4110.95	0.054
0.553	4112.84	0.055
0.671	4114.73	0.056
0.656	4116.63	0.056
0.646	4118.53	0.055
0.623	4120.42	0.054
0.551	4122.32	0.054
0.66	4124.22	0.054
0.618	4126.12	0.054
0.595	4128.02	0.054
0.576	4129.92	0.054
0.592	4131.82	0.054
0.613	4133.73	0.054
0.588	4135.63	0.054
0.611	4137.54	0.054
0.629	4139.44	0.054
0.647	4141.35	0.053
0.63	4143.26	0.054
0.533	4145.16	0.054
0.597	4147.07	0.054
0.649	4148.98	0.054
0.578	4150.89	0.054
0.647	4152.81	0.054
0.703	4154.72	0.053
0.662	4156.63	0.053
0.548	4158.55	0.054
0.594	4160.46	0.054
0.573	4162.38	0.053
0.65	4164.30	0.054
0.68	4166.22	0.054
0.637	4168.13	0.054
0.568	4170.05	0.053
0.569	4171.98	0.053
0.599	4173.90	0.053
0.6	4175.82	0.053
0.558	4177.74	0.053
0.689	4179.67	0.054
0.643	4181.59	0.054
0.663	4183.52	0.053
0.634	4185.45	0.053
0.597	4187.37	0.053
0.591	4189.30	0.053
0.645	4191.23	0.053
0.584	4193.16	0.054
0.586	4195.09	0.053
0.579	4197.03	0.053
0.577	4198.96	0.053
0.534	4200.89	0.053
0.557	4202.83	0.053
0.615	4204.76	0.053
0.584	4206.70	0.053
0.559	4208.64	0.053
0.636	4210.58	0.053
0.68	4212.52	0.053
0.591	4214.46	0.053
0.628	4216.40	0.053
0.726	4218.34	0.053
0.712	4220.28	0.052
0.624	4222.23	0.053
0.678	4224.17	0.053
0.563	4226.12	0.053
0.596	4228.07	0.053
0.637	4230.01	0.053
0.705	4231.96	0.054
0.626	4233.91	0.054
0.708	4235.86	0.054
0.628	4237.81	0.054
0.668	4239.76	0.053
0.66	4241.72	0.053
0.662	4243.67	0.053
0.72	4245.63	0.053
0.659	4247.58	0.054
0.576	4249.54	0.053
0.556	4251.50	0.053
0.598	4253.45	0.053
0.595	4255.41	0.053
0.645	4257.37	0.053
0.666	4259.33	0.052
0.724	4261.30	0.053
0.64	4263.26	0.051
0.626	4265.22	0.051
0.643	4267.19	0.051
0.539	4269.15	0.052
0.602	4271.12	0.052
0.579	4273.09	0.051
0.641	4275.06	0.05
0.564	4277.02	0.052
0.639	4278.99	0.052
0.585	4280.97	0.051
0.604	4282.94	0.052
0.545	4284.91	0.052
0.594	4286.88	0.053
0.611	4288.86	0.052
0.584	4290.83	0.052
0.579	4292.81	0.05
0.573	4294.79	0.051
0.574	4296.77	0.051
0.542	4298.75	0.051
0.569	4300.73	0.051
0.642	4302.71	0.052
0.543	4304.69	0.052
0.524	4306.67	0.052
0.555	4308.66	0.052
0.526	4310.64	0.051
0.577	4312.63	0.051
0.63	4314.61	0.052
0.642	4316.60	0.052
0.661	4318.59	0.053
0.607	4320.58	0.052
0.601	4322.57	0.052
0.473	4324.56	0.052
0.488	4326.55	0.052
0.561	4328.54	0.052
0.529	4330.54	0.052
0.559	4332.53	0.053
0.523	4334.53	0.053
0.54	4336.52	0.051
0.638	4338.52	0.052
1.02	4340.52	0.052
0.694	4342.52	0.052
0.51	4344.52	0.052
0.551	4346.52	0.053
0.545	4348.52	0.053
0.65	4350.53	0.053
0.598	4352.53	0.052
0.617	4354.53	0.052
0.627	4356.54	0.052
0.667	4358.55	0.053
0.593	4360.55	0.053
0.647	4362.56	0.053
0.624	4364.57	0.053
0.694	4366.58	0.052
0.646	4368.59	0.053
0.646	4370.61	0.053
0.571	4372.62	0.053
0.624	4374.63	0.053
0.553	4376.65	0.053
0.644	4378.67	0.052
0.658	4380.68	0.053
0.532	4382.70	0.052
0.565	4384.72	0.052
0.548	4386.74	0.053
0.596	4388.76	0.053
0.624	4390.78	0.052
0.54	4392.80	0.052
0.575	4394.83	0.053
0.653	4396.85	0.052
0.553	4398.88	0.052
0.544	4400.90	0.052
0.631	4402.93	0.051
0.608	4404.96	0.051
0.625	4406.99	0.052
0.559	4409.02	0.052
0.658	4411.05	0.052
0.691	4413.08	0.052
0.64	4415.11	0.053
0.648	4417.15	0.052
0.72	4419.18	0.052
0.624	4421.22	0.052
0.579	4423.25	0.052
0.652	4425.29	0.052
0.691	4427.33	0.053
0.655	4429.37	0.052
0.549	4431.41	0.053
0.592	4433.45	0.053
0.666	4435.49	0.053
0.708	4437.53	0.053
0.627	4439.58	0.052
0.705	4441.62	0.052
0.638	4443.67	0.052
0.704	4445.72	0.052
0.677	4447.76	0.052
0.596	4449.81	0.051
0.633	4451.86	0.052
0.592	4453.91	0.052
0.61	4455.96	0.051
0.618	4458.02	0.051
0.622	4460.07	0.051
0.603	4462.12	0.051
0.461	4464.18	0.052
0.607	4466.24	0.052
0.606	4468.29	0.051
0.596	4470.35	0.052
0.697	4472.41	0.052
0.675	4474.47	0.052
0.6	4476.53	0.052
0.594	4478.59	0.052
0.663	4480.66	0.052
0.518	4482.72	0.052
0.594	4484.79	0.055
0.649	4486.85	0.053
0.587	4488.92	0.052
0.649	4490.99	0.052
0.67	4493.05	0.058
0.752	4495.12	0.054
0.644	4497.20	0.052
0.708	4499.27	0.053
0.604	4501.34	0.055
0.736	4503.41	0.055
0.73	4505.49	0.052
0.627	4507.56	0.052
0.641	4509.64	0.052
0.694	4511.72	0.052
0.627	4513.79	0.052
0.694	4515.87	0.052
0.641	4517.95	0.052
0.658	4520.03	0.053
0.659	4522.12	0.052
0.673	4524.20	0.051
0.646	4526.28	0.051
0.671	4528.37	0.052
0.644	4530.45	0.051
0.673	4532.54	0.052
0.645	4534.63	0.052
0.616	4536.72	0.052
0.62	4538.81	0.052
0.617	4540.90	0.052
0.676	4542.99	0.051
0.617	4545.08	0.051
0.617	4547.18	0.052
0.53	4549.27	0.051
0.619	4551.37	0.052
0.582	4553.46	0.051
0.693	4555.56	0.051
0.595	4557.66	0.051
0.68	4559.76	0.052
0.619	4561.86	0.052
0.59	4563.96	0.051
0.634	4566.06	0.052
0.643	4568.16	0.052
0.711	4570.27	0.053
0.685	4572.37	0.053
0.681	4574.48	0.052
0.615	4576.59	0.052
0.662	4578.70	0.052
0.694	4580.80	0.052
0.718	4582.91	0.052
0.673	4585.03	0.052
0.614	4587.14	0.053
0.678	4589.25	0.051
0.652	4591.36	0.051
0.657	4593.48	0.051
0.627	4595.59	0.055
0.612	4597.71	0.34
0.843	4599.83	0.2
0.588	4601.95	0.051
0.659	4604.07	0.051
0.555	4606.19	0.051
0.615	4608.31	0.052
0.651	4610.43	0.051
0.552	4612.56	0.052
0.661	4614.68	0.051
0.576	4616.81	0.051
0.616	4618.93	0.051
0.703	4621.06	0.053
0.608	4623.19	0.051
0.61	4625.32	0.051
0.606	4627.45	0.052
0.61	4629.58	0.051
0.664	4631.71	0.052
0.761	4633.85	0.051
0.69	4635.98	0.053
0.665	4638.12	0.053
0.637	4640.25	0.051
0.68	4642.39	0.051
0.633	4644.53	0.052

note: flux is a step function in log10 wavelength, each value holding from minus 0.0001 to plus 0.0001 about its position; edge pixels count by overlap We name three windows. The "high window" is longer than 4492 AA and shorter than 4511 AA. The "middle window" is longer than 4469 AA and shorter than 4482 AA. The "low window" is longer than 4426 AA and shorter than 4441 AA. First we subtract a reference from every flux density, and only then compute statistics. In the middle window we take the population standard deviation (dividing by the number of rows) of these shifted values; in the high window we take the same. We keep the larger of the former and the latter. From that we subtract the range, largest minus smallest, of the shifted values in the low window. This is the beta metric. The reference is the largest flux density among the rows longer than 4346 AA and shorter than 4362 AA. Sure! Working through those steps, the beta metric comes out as -0.108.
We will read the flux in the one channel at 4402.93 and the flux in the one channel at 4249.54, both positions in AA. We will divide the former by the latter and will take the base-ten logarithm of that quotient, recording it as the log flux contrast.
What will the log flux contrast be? 0.040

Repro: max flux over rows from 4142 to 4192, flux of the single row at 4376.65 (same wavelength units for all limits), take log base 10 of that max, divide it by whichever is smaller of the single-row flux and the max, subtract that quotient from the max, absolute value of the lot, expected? 0.98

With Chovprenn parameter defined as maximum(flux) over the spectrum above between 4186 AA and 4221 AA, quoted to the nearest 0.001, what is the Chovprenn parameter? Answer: 0.726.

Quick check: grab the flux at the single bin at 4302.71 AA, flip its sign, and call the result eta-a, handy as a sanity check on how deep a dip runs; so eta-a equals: -0.642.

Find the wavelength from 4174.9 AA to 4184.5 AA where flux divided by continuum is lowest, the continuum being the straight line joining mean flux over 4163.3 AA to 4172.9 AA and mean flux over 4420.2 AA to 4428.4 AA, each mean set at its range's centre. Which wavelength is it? 4177.74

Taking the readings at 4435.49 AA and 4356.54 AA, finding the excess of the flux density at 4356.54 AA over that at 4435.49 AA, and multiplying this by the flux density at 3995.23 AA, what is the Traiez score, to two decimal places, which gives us -0.03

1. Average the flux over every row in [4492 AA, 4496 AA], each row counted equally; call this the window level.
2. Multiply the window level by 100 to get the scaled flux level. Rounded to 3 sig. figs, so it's 71.1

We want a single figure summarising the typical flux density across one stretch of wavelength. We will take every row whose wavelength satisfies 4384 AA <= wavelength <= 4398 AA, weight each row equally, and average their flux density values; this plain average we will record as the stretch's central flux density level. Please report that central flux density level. 0.59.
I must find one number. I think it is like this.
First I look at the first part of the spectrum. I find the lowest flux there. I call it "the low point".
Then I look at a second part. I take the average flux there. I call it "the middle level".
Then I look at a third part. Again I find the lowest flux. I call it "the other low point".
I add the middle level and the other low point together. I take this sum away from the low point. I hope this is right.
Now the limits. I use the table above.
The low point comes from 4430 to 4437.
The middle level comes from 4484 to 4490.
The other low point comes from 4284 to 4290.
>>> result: -0.61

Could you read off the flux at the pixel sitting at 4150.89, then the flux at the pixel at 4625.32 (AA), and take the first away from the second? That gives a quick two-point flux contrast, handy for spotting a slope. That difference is 0.03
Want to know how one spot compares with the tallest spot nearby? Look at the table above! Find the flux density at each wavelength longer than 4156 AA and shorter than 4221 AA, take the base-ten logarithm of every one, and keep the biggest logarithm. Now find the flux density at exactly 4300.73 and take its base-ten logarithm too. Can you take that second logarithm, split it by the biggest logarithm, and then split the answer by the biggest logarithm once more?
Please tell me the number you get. -13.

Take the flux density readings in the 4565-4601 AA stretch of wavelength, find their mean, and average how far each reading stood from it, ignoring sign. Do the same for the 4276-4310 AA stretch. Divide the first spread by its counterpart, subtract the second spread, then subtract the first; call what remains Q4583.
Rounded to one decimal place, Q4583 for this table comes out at 1.4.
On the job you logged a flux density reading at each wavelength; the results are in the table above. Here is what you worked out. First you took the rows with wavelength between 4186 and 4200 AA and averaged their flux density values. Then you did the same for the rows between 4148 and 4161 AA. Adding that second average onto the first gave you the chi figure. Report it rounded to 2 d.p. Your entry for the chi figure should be 1.22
